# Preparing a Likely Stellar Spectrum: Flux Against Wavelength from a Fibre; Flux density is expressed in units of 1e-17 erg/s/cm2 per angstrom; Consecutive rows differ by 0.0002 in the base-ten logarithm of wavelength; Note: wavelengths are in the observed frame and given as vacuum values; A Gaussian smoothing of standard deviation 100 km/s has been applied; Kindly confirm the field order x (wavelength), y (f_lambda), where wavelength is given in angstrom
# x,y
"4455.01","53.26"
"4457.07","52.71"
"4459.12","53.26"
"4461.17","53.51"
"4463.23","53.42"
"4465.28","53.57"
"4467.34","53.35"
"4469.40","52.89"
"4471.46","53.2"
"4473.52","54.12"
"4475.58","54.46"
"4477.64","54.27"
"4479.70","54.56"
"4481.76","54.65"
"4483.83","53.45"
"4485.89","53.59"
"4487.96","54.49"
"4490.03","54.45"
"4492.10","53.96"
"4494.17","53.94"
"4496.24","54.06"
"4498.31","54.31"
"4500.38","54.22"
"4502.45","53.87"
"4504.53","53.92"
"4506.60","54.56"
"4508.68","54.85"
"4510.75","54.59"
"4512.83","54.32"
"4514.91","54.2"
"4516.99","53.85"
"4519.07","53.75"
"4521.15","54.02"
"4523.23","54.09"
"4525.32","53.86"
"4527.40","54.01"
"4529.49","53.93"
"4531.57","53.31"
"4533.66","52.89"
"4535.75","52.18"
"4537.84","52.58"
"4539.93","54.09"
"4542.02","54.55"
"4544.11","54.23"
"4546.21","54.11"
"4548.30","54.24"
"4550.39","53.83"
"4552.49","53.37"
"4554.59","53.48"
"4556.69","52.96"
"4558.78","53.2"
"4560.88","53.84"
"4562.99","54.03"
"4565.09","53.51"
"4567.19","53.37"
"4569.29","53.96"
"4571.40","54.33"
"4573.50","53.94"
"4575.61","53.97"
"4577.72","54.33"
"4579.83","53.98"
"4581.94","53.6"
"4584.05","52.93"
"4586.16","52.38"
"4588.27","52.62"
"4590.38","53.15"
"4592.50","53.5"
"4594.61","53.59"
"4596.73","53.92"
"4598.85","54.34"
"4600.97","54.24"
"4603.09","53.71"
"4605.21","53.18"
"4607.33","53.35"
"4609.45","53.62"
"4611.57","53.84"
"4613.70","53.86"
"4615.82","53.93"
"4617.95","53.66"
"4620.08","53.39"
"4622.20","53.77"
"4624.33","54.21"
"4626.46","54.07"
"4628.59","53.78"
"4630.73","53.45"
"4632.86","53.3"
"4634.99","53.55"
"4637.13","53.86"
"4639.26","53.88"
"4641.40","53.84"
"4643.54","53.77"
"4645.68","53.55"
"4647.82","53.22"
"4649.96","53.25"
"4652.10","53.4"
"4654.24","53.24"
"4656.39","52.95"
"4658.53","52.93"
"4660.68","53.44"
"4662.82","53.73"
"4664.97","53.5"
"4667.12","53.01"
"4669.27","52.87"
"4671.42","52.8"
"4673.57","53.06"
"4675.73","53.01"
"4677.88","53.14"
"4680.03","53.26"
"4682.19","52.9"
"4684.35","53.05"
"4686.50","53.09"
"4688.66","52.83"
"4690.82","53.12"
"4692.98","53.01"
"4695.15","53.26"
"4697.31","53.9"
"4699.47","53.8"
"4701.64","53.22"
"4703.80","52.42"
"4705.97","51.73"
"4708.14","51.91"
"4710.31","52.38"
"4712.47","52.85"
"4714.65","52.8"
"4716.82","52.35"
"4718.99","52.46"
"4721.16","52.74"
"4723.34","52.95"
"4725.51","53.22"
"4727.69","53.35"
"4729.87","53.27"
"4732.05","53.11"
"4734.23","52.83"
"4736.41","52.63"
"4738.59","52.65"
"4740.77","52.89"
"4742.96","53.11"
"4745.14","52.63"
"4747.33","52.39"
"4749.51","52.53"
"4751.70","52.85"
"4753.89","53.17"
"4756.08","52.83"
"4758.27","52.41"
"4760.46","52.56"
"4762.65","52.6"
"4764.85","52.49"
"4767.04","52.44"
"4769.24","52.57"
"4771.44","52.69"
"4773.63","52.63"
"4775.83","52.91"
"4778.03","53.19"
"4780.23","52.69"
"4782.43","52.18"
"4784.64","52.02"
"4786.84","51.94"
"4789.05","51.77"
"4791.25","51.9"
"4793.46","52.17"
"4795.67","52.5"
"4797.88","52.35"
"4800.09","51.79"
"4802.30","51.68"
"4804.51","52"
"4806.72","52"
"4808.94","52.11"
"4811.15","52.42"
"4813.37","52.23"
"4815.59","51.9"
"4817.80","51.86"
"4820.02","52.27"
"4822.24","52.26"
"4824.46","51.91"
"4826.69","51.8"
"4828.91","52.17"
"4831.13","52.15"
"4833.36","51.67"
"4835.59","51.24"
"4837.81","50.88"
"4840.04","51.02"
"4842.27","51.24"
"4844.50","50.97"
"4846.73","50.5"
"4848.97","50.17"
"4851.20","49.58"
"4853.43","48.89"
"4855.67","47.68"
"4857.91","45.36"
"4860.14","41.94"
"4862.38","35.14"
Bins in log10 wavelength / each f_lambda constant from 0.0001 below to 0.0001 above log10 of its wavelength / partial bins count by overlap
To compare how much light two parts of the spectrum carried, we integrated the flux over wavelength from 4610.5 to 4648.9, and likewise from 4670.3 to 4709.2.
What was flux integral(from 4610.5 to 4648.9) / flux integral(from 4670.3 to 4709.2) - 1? 0.001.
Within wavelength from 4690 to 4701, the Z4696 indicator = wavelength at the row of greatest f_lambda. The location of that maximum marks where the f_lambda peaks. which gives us 4697.31 angstrom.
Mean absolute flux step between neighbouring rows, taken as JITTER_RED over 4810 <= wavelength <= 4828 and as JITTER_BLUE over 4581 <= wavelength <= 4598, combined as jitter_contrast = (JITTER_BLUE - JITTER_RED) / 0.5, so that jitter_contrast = 0.38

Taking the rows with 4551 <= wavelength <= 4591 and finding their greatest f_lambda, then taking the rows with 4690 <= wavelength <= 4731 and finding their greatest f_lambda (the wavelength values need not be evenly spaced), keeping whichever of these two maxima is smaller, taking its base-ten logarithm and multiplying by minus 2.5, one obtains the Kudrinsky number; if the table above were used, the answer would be -4.329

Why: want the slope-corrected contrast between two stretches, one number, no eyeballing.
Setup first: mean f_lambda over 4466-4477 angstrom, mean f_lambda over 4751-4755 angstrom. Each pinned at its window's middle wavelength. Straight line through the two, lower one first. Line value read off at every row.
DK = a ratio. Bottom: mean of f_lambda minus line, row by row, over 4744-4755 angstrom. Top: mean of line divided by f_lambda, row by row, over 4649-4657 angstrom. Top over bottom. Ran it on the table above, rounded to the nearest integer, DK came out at -3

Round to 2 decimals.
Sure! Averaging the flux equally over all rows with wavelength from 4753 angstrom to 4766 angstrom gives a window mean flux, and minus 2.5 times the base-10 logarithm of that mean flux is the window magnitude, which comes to -4.30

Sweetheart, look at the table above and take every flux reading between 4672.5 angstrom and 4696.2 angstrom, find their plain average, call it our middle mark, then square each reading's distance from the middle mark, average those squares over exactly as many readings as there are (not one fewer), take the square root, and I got 0.13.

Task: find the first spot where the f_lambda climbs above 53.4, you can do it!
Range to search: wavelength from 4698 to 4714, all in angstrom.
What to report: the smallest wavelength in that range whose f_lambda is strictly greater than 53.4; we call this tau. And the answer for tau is 4699.47 angstrom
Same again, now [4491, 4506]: 4492.10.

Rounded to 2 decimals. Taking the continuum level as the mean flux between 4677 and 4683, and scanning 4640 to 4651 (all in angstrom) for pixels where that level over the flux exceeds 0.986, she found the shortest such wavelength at 4641.40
